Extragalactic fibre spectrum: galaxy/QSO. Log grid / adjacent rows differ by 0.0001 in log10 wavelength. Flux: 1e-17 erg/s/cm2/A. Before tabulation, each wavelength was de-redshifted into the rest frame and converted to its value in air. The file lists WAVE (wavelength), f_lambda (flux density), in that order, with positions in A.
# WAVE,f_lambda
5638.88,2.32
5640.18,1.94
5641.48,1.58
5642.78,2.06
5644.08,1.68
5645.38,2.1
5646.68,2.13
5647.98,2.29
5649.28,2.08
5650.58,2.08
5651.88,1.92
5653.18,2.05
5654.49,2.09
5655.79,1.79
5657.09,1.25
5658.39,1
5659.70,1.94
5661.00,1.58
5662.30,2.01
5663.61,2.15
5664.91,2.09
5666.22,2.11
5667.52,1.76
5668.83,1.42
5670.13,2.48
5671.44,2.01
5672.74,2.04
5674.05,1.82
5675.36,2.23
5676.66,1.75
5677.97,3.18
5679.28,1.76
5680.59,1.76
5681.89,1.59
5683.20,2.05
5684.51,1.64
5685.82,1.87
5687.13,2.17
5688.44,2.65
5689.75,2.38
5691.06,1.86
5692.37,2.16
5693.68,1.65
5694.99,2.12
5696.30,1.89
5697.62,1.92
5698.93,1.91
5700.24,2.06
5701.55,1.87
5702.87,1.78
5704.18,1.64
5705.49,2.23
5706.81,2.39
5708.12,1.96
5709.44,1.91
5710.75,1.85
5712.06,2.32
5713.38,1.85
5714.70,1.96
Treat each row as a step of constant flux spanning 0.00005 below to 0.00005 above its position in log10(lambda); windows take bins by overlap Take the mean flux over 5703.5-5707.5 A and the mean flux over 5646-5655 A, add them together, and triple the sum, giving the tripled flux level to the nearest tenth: 12.5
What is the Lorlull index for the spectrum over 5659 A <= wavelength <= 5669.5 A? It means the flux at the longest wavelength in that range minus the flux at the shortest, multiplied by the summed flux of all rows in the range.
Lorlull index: -7.8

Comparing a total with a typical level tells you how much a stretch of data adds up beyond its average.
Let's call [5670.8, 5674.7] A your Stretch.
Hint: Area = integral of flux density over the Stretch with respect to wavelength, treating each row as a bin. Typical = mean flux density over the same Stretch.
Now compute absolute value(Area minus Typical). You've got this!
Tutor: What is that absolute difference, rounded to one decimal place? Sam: 5.7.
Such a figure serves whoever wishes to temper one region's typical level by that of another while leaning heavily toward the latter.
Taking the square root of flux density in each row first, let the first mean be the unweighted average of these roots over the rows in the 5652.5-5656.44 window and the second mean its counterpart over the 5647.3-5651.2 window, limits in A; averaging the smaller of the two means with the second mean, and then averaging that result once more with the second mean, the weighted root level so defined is 1.45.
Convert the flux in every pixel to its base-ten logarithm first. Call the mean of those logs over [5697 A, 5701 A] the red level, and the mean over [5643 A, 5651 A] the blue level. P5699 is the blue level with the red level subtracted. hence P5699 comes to 0.02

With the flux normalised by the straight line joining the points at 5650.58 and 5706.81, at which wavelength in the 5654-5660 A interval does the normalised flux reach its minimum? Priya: 5658.39 A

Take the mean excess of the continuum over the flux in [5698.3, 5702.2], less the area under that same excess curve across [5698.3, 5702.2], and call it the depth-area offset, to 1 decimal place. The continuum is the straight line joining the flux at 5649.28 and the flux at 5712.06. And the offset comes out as -1.0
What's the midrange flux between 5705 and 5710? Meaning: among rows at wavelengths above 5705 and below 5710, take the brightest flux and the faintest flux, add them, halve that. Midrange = 2.15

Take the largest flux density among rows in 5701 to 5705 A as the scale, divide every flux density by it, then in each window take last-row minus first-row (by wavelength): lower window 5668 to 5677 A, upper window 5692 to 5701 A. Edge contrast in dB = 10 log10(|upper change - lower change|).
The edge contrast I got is -6.4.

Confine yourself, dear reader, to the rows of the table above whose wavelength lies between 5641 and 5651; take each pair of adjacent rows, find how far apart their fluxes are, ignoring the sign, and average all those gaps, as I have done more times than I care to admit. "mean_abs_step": 0.24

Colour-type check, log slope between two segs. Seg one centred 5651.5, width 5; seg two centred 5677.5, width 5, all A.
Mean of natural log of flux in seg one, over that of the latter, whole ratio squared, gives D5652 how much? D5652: 0.85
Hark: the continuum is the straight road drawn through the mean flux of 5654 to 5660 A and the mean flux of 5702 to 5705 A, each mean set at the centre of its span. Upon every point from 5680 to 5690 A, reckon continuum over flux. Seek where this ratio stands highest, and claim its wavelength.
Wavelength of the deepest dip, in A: 5681.89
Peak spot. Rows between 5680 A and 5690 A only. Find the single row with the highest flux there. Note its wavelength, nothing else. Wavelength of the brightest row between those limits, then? 5688.44 A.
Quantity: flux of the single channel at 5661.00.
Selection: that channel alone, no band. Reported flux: 1.58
